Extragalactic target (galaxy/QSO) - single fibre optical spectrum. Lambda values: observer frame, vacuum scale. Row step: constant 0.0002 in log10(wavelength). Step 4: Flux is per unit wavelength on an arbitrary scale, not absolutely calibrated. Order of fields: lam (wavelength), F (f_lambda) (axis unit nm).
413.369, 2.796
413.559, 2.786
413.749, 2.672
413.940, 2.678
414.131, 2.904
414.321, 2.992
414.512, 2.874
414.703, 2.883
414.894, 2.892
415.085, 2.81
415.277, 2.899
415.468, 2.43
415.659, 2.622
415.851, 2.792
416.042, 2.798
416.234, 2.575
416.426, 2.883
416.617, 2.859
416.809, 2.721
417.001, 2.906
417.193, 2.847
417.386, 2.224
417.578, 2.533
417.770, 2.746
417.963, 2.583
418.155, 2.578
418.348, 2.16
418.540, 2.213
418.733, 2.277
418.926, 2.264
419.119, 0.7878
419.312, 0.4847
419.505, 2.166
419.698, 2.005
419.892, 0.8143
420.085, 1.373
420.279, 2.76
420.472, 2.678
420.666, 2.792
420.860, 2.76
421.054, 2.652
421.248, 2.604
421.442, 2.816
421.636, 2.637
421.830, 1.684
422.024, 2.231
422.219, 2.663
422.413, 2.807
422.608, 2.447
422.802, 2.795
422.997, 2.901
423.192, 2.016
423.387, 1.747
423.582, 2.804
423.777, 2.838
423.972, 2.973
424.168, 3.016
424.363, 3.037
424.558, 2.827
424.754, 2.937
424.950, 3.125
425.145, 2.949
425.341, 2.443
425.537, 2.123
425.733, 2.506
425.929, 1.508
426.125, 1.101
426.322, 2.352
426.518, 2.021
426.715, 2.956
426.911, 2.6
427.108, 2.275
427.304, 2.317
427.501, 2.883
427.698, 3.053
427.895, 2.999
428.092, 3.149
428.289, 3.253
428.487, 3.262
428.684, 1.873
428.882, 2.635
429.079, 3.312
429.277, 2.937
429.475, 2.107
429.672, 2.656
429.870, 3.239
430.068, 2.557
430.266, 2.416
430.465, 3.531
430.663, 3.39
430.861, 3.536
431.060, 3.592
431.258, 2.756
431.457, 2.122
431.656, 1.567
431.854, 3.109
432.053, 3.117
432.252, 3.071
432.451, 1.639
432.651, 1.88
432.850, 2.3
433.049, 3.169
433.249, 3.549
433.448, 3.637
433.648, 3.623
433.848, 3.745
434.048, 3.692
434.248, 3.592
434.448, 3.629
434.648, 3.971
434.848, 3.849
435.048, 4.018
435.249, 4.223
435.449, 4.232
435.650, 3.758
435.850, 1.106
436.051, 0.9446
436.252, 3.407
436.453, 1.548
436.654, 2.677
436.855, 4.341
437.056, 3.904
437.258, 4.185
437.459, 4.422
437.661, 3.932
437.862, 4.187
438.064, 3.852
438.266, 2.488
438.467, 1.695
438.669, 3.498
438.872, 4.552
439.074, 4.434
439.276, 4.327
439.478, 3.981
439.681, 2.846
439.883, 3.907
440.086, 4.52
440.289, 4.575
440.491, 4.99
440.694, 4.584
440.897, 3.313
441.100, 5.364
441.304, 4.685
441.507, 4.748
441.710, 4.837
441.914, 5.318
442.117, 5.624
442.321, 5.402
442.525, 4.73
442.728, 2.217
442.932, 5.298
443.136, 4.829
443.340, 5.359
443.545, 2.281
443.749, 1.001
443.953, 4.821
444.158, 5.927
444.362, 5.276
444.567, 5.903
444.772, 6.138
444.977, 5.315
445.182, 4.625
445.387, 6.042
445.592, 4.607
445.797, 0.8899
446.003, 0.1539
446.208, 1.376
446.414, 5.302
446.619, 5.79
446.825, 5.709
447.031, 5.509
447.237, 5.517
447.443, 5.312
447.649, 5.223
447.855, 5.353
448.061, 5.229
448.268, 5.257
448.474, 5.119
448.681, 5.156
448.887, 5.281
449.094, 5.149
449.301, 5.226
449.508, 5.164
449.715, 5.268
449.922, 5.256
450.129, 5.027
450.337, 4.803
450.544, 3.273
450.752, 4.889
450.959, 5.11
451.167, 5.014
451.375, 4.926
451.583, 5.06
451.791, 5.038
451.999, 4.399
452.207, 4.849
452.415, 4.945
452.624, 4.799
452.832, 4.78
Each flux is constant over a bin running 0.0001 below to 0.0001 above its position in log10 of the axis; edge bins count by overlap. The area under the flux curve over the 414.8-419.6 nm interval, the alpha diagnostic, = 12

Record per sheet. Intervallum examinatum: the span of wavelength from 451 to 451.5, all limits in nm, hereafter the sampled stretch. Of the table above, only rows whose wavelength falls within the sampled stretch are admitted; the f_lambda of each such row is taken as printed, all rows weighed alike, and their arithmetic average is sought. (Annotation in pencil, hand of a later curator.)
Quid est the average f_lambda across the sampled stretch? 5.0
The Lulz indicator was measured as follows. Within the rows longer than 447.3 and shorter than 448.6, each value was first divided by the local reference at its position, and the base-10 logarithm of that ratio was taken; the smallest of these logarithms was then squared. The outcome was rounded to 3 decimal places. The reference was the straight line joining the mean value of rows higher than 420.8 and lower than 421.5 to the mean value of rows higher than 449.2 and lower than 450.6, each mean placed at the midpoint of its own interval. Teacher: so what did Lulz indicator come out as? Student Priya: 0.001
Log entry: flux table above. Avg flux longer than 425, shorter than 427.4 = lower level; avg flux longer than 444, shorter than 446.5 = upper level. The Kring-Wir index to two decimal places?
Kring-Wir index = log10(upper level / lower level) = 0.28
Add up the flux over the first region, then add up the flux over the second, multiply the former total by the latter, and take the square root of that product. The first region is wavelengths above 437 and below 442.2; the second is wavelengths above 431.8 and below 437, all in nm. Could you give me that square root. 94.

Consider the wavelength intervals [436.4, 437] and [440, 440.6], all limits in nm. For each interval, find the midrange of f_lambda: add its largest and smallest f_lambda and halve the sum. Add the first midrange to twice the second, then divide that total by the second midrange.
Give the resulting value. 2.62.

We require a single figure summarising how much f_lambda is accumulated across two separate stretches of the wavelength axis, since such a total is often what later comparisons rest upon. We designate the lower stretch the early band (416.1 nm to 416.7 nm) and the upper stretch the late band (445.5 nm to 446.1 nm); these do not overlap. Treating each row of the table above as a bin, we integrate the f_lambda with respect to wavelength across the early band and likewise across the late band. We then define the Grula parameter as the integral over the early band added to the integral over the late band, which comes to 2.8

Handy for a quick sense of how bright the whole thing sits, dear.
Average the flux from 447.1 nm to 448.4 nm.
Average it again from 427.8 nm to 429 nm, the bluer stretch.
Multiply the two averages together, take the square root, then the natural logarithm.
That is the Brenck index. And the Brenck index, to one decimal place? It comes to 1.4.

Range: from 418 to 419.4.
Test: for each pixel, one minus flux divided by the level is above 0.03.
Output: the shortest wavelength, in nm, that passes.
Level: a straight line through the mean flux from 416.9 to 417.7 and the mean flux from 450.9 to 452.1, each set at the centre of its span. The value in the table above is 418.155 nm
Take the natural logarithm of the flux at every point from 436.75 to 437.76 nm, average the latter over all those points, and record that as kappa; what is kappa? 1.4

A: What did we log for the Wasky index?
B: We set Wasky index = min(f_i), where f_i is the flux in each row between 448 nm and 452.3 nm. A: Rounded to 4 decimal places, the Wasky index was 3.2730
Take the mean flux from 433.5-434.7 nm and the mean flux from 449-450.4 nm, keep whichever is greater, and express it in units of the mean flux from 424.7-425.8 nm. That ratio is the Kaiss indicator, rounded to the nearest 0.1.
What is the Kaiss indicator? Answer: 1.9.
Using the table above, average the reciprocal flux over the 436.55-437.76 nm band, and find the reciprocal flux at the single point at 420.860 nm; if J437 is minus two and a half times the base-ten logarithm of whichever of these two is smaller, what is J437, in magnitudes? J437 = 1.4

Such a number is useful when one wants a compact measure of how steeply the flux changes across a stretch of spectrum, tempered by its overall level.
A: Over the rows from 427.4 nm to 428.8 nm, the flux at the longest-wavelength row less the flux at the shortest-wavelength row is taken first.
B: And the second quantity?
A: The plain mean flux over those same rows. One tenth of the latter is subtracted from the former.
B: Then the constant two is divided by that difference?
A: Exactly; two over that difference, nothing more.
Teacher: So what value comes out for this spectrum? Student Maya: -1.5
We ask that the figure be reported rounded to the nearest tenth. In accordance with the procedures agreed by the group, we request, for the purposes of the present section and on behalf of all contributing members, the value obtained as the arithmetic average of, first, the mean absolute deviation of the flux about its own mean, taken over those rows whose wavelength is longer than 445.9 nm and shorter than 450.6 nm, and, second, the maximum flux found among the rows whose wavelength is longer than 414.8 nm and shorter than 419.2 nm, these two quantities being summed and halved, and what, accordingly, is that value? 1.9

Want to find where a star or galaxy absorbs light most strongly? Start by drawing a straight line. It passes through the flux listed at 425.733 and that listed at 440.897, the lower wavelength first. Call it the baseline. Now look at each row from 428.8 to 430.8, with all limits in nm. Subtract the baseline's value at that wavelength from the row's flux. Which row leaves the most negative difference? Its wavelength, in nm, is 429.475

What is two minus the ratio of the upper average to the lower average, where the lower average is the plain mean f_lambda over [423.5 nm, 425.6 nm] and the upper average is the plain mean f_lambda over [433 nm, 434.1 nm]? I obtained 0.74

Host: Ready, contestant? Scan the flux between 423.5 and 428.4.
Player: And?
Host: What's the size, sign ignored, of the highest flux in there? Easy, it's 3.3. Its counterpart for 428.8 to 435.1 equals 4.0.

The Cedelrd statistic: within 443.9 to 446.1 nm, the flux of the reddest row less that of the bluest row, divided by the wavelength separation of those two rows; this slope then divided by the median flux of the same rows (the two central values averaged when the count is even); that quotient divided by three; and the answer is -0.14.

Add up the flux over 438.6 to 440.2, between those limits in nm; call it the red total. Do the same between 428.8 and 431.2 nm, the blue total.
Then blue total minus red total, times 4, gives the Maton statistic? 15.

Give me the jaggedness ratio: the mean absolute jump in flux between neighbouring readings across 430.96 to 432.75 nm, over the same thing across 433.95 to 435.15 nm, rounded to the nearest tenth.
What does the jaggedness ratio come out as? 4.3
